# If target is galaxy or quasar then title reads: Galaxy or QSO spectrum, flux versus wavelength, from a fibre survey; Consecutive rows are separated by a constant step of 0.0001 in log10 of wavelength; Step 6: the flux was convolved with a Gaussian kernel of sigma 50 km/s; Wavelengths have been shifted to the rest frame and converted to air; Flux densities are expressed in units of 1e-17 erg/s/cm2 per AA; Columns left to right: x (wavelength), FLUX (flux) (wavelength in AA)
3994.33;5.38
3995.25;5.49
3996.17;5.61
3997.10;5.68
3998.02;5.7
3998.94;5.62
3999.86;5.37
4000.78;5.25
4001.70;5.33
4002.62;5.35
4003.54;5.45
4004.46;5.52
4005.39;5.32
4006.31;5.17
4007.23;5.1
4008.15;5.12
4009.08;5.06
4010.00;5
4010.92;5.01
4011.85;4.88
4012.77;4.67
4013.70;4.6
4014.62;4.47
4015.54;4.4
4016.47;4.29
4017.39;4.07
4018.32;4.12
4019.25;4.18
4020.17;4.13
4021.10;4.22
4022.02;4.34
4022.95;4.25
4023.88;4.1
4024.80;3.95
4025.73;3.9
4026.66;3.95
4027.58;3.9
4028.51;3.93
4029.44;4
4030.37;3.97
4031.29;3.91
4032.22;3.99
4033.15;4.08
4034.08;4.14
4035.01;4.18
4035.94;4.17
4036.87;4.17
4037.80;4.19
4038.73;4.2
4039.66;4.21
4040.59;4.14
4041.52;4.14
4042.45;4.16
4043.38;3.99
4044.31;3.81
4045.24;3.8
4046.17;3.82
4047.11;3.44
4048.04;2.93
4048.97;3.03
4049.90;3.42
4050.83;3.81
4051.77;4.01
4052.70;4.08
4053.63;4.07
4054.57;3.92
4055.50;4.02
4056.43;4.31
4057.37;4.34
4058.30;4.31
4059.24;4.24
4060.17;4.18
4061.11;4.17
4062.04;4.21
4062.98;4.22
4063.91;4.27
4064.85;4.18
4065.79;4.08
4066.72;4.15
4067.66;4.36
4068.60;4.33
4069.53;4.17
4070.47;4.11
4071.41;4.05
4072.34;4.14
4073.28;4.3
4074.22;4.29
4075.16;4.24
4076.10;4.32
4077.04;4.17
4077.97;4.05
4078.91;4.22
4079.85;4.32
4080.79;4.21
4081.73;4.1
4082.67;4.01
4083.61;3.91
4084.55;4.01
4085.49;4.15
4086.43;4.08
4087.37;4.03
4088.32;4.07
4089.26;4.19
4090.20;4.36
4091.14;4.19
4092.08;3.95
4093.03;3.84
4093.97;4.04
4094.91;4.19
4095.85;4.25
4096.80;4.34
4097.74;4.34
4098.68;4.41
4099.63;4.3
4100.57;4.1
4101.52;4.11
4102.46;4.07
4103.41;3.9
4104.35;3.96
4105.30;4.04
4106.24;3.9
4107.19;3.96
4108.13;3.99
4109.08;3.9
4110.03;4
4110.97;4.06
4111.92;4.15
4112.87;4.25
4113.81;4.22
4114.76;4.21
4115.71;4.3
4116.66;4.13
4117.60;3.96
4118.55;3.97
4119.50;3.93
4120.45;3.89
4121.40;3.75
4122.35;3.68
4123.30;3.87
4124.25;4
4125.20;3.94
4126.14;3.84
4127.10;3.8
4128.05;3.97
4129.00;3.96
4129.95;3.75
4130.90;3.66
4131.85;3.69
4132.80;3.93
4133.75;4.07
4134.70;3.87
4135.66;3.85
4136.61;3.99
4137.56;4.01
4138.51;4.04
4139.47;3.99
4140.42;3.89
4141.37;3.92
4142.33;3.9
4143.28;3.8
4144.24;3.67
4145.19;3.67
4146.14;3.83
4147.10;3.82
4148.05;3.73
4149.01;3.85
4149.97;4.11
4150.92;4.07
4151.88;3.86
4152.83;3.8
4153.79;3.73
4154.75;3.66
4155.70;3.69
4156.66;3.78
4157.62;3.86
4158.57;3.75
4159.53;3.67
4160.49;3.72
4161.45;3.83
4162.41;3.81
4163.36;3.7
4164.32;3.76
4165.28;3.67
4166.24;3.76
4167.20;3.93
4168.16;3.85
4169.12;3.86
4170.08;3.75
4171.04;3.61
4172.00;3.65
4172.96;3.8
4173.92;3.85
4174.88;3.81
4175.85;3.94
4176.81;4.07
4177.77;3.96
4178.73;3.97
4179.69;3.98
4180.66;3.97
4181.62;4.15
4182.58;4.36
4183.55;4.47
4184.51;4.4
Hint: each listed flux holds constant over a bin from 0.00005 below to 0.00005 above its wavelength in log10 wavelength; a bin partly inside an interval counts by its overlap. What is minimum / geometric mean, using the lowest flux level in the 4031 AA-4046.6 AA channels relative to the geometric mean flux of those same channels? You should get 0.935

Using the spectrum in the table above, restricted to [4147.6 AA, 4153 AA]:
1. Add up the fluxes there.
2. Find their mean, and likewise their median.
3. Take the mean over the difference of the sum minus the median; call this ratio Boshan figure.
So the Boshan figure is 0.200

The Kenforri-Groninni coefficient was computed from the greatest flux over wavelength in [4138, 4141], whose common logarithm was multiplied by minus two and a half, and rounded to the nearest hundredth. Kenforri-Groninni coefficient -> -1.52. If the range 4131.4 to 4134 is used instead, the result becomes -1.52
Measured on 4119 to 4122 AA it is -1.49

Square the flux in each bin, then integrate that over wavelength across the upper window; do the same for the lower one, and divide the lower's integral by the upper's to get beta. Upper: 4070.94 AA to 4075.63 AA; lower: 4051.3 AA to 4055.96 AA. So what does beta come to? 0.91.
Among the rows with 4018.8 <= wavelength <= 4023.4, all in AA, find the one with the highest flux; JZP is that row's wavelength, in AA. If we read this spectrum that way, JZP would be 4022.02 AA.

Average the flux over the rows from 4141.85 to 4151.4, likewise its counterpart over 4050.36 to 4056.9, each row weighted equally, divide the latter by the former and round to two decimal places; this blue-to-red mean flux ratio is 1.05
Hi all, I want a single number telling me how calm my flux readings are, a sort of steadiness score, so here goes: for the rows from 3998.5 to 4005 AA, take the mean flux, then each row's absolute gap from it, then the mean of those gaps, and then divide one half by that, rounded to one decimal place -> 5.0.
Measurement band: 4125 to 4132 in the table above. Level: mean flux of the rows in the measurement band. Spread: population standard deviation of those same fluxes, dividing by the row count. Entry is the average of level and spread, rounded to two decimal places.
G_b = 1.97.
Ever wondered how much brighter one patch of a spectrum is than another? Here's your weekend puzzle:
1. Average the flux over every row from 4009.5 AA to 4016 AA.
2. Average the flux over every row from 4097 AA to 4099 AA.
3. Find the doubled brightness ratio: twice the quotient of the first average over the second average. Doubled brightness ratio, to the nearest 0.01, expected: 2.16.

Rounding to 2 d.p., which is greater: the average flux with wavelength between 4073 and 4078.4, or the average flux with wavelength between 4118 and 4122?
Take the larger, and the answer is 4.23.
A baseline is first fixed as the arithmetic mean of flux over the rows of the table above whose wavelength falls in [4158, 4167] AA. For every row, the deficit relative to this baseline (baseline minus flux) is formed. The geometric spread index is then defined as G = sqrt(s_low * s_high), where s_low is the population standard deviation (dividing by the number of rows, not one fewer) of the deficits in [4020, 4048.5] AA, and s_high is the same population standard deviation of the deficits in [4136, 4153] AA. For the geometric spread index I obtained 0.18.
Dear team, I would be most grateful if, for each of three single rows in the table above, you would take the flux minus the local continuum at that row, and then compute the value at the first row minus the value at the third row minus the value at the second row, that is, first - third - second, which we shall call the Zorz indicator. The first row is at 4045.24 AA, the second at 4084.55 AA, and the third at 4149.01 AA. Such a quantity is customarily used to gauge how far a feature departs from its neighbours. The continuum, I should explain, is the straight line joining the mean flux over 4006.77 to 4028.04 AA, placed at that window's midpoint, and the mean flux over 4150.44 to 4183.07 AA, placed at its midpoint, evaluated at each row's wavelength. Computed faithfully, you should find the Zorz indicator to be -0.3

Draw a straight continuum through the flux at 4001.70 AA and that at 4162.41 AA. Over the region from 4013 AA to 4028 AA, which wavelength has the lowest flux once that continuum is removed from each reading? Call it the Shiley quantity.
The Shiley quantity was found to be 4025.73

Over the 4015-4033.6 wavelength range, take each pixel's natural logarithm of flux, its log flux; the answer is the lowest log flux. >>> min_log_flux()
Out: 1.36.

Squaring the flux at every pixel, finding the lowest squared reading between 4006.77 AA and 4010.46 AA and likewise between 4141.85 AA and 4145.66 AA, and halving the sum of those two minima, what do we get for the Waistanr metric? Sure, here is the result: 19.2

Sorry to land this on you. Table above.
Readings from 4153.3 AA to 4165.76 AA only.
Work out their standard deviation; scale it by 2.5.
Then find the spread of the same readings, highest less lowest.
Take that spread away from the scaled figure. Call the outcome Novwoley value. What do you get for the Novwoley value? -0.04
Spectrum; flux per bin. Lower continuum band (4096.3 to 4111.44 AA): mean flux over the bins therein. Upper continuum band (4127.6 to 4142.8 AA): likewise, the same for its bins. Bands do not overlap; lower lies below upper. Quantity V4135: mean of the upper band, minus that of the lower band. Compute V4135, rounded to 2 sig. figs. -0.18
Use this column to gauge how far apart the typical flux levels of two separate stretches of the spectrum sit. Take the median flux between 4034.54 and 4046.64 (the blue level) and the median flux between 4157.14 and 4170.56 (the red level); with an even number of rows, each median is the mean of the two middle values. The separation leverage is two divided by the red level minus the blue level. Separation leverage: -5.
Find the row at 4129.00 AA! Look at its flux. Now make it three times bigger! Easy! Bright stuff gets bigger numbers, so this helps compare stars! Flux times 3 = 11.9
